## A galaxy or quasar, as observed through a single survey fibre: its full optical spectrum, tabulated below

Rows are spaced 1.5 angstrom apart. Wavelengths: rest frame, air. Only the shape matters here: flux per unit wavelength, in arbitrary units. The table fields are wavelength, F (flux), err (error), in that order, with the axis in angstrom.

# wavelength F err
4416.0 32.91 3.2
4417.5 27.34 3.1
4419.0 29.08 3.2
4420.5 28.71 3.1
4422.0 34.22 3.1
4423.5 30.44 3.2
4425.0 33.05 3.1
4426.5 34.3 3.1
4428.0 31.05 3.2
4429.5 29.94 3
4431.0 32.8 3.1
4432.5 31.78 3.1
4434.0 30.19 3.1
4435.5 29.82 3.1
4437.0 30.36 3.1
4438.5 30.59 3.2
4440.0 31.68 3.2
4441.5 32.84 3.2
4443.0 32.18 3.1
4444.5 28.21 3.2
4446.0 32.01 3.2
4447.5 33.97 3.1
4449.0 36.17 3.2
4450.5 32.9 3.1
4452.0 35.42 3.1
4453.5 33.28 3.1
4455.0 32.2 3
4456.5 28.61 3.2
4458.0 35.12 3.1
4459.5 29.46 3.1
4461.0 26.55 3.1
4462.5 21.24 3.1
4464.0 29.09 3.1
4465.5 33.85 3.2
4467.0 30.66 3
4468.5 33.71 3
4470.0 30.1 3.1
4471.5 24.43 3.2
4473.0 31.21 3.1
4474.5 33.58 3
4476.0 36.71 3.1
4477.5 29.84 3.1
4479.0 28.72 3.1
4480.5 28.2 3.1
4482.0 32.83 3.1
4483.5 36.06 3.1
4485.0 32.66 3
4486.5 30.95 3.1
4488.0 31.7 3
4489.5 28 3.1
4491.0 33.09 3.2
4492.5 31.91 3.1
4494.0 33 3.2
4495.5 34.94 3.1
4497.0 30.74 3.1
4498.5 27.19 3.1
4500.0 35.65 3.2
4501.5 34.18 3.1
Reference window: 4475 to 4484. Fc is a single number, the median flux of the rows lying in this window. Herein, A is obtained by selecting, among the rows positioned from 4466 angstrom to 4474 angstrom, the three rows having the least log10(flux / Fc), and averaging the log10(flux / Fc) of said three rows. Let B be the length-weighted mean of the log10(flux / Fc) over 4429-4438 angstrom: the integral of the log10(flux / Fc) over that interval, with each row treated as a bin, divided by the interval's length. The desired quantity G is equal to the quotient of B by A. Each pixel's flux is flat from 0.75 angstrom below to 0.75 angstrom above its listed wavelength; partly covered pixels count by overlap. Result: 0.16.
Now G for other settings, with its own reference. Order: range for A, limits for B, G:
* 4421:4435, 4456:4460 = 0.13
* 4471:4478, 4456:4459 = -0.14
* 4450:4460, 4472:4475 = -0.15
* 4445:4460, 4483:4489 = -0.79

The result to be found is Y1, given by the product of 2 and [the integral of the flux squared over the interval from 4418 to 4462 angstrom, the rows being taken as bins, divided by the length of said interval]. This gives 2001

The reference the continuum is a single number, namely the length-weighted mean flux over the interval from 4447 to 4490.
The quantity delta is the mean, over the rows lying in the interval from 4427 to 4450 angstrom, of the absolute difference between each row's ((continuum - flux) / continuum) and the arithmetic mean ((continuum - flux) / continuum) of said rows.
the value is 0.046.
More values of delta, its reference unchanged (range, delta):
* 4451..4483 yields 0.094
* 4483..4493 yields 0.052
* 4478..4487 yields 0.073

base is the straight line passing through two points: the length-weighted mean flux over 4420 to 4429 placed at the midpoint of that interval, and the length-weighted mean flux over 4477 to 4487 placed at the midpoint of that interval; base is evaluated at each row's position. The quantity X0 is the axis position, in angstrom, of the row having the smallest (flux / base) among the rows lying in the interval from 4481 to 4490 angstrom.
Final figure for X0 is 4489.5 angstrom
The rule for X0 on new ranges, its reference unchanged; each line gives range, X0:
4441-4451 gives 4444.5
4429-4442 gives 4435.5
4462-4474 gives 4462.5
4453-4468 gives 4462.5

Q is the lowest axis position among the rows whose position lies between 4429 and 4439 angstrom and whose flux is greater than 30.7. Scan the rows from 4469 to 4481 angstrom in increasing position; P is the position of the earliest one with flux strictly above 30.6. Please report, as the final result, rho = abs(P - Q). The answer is 42.0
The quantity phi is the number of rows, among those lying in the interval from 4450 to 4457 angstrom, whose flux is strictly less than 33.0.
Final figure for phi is 3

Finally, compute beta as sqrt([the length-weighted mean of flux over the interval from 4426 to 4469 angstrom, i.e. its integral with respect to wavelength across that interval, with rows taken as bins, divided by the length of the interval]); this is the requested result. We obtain 5.60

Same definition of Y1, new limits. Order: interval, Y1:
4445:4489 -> 1994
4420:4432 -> 2039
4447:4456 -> 2296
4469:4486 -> 1986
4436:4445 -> 1929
